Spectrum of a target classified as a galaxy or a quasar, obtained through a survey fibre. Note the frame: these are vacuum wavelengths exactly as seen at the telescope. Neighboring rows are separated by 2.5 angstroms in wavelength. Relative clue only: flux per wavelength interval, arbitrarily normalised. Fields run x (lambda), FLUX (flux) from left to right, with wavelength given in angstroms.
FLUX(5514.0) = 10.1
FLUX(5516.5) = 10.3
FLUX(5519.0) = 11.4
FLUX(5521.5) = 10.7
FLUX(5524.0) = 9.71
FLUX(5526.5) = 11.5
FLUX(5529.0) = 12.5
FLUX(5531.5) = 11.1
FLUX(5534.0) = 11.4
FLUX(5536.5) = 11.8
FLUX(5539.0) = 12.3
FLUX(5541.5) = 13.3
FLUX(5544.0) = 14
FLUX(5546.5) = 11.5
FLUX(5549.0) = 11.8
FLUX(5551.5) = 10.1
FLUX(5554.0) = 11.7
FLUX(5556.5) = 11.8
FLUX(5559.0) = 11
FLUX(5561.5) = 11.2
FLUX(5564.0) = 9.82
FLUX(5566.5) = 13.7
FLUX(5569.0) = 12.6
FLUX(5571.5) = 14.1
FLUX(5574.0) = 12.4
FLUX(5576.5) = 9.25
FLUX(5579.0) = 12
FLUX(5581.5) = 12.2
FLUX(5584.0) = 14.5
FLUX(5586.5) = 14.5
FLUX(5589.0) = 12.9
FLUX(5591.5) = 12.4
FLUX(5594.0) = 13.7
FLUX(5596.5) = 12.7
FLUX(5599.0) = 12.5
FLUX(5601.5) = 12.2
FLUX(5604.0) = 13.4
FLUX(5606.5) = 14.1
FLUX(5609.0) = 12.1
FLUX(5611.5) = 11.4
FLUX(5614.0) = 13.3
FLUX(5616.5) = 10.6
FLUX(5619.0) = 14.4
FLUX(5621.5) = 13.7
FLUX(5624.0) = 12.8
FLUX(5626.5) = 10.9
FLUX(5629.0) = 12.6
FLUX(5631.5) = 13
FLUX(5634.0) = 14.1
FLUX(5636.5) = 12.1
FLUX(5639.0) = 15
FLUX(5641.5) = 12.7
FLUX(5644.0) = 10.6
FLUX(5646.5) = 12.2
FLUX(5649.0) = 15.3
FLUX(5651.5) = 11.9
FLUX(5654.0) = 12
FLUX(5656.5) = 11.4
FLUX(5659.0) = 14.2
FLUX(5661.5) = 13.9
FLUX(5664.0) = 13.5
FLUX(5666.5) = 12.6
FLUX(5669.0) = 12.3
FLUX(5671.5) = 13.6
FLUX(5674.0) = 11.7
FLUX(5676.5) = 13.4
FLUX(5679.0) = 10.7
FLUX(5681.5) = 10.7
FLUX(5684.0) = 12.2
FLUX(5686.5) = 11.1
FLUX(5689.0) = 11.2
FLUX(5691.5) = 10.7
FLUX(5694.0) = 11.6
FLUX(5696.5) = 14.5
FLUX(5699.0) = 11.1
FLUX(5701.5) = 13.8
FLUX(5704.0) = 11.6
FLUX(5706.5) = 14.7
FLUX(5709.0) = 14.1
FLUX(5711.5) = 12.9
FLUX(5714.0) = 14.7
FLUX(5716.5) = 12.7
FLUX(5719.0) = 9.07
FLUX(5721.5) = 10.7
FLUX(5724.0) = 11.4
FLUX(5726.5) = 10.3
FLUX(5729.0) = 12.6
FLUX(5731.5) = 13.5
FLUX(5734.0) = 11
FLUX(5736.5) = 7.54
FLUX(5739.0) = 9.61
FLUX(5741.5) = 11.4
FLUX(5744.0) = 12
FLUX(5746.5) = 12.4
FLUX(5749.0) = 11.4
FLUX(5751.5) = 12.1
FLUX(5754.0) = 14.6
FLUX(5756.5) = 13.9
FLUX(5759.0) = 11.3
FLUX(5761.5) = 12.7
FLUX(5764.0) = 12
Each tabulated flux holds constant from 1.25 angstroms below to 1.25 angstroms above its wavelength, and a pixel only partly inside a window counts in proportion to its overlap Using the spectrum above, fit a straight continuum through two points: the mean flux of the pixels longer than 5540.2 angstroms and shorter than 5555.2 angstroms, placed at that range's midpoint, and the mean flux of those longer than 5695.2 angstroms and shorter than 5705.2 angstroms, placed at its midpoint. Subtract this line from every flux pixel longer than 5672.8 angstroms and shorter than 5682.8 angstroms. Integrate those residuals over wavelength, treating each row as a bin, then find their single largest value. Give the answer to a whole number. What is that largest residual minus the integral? 11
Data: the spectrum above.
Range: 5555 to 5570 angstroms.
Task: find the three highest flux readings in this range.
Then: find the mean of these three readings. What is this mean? 12.7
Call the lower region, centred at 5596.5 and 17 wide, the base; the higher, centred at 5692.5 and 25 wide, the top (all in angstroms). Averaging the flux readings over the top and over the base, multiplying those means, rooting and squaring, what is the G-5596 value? 152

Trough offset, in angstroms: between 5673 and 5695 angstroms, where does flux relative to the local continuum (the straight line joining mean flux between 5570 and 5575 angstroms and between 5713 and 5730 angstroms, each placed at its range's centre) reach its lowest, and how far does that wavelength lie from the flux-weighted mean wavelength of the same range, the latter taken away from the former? -4.8 angstroms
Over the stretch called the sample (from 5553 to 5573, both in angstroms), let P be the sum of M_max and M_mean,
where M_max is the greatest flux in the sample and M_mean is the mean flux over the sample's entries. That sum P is 26.1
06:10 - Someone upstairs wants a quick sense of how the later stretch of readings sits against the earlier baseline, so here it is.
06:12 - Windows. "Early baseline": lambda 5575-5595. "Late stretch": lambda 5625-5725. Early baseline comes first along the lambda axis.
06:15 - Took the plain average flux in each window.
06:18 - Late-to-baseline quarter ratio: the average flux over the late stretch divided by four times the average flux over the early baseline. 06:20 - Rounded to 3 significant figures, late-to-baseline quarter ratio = 0.246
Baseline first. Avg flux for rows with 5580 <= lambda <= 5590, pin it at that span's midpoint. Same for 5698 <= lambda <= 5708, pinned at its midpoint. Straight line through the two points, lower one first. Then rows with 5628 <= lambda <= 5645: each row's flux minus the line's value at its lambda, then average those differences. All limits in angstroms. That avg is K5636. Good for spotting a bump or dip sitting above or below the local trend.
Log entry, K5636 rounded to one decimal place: -0.3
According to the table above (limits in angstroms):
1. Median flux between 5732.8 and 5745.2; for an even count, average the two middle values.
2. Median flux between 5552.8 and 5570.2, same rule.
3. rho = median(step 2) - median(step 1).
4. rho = 0.7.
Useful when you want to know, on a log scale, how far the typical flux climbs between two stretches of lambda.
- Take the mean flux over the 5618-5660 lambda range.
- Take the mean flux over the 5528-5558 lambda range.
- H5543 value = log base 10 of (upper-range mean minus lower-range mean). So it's -0.03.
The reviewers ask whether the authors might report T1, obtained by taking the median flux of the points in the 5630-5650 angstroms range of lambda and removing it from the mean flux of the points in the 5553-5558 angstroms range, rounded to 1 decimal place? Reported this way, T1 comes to -1.1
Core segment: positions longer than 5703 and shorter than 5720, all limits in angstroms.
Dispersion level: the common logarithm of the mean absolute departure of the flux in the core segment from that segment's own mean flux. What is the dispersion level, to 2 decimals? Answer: 0.16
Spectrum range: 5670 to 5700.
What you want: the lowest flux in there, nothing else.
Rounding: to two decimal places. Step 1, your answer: 10.70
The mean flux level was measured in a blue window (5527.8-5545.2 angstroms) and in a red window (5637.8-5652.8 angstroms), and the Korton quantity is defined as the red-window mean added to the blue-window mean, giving 25.3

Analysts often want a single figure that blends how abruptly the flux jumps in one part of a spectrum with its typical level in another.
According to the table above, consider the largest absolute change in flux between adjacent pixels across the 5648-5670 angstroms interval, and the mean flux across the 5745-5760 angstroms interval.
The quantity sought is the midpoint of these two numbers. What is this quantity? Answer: 8.01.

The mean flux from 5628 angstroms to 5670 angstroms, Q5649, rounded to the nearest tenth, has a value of 12.9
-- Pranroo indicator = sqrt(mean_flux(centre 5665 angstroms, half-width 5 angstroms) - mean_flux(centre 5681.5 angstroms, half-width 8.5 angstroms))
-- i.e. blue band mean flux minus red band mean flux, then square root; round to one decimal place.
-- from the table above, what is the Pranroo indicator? 1.2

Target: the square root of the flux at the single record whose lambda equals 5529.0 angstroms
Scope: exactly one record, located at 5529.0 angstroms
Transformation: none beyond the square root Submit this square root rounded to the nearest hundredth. 3.54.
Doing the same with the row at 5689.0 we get 3.35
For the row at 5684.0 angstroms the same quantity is 3.49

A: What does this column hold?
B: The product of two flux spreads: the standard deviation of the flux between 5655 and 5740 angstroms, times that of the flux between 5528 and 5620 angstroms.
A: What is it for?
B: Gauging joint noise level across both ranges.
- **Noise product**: 2.2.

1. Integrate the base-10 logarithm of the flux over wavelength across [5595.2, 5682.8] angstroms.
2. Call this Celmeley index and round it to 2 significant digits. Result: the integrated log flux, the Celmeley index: 96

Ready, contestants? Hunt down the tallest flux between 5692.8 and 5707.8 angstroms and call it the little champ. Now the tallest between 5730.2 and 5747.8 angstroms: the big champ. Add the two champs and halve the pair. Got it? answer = 14.1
